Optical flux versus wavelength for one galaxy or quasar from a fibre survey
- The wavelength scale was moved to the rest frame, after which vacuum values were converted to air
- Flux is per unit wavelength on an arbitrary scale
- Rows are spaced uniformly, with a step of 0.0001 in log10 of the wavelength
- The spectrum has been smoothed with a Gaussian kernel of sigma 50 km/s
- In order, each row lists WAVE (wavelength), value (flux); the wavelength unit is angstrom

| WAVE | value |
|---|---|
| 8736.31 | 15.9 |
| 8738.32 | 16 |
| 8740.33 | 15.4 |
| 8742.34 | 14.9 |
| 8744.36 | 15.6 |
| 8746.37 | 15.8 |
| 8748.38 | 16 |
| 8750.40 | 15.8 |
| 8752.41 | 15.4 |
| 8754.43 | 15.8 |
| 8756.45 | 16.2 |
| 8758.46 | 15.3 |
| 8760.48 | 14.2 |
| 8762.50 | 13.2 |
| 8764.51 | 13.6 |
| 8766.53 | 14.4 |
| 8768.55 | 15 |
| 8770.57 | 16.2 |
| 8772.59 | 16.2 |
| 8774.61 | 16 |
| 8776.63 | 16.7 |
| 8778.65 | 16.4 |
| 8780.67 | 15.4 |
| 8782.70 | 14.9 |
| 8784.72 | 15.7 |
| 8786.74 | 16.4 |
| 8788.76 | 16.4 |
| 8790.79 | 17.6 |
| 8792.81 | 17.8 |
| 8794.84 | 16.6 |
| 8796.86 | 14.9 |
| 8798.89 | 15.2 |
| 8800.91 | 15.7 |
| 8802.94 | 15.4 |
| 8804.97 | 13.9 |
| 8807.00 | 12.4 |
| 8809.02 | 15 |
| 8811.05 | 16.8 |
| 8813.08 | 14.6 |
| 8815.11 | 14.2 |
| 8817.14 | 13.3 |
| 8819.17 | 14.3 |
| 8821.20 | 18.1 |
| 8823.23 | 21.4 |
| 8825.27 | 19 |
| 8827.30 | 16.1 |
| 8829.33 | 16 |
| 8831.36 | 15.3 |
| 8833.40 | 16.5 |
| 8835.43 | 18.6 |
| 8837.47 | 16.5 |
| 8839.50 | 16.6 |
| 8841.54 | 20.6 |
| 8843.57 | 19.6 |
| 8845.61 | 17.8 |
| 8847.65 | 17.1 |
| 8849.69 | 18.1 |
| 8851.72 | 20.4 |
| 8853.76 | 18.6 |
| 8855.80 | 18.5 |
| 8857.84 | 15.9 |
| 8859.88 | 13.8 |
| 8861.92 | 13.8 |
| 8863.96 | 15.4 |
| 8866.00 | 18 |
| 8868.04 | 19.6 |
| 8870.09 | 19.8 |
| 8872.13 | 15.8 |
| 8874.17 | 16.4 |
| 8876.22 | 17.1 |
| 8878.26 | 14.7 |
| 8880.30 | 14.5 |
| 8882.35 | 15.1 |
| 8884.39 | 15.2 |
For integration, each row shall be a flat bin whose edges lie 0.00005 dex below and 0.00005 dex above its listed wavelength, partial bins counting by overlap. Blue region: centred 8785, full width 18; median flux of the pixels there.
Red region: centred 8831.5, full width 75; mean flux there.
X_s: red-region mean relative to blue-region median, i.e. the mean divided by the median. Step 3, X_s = 1.01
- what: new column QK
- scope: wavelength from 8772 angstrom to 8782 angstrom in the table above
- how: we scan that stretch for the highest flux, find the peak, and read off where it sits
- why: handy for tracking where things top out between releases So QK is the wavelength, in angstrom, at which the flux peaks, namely 8776.63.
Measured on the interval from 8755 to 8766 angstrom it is 8756.45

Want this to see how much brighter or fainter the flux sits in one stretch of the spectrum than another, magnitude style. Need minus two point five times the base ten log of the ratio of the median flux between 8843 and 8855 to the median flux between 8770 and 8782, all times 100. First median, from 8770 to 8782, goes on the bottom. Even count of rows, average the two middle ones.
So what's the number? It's -14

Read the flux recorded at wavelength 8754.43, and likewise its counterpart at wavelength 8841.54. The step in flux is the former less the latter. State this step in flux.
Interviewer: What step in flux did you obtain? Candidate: -4.8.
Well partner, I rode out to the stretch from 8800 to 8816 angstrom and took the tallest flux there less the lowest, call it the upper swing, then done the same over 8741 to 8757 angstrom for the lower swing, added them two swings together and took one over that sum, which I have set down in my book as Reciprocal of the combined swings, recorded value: 0.175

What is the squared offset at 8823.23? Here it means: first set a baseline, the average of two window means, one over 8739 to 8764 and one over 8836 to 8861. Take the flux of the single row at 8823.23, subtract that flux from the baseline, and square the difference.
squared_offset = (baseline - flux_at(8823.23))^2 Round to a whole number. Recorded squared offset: 24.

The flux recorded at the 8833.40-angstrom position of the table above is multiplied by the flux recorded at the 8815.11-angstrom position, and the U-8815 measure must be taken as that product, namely 234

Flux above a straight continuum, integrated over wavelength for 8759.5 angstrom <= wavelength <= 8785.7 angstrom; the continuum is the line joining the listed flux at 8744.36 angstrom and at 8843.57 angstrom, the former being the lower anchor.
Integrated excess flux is -40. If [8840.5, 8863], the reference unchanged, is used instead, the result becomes -51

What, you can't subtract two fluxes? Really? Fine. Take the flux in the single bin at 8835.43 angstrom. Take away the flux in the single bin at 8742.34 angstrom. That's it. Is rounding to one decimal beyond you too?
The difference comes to 3.7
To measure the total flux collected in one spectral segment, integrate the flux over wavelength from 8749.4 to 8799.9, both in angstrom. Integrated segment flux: 791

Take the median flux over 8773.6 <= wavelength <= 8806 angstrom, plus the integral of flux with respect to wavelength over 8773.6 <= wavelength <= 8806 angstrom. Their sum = 532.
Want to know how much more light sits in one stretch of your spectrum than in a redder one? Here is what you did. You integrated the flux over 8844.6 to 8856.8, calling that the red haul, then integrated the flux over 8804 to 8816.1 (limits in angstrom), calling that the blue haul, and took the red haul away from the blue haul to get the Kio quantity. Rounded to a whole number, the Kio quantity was -49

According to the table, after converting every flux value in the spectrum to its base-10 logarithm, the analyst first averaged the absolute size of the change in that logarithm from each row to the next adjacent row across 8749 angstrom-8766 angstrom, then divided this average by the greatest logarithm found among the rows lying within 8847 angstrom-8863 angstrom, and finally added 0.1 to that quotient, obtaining 0.115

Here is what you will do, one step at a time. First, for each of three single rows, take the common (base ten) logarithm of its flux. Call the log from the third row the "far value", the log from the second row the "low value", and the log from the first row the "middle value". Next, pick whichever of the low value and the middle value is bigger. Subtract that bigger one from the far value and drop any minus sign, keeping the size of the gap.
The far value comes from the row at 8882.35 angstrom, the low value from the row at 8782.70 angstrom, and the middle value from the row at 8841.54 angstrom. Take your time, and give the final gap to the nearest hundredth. 0.13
